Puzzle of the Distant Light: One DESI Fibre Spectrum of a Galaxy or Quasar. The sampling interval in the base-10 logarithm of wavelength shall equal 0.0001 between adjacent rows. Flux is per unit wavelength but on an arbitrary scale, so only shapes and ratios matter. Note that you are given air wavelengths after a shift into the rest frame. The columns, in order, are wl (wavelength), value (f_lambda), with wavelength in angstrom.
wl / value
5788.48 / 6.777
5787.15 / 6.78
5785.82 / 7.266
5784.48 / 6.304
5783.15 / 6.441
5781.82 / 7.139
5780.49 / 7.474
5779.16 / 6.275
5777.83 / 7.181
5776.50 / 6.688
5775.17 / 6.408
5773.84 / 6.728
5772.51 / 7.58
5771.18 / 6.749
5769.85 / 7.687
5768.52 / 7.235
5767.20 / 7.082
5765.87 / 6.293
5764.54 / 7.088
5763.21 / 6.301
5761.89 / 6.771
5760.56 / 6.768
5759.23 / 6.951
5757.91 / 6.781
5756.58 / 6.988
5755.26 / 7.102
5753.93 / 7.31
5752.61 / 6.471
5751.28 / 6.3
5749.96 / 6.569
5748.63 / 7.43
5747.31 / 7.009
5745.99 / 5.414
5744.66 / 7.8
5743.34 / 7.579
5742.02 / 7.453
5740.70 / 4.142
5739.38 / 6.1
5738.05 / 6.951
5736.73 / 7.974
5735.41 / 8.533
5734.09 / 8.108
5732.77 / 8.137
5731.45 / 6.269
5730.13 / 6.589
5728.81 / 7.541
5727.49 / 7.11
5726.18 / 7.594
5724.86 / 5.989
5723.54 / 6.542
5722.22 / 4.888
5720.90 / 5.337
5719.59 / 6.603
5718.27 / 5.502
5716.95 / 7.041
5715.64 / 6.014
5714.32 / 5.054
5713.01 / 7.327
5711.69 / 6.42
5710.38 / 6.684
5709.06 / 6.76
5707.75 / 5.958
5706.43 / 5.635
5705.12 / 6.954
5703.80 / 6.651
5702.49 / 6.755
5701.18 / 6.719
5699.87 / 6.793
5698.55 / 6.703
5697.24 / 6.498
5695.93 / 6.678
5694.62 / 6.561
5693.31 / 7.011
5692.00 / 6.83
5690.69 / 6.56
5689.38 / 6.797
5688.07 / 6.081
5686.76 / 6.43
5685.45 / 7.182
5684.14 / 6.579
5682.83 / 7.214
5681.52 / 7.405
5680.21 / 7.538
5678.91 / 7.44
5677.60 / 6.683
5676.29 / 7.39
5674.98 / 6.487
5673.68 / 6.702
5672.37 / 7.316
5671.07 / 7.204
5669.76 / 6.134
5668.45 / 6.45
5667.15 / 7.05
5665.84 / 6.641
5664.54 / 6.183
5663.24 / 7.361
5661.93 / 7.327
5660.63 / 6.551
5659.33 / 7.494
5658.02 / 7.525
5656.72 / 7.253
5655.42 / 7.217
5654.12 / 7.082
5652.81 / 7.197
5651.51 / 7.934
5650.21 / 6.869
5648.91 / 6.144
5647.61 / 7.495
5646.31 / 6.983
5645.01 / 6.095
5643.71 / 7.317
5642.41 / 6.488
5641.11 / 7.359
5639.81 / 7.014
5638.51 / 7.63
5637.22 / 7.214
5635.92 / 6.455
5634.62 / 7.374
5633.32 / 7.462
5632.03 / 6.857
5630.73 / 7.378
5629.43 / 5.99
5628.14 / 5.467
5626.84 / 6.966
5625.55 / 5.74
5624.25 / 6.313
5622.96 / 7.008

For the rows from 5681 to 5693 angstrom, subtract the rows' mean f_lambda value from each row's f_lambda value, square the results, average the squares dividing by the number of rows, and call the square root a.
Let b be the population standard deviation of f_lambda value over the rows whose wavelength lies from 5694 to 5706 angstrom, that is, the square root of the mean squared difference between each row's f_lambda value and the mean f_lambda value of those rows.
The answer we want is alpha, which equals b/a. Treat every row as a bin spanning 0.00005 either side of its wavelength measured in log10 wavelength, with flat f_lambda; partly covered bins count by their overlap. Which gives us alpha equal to 0.3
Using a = 0.40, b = 0.12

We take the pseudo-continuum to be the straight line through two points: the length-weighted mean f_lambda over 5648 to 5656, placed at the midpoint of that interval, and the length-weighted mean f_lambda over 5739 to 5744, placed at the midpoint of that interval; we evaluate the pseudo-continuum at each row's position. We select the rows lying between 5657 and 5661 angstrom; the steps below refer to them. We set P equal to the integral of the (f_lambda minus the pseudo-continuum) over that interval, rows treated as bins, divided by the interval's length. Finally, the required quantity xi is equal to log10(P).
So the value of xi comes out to -0.7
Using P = 0.21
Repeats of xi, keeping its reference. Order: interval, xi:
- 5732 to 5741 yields -0.1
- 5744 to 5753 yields -0.4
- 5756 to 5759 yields -0.2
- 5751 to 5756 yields -0.2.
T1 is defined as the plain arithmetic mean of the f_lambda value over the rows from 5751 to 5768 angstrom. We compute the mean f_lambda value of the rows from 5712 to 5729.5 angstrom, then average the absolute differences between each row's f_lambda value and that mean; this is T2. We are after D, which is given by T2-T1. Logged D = -5.97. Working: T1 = 6.8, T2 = 0.8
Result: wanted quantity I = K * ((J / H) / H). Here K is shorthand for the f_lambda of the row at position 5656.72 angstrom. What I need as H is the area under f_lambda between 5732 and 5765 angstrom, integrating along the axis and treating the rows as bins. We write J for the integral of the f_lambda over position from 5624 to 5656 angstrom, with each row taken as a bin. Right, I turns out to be 0.0303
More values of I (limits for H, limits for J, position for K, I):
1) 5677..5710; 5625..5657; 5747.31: 0.0314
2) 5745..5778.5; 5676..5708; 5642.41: 0.0267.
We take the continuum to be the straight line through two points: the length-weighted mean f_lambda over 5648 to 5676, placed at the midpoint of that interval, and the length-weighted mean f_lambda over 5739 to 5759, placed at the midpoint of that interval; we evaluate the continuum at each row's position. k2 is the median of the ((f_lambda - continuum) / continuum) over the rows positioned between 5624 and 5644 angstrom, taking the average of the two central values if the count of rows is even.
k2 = -0.009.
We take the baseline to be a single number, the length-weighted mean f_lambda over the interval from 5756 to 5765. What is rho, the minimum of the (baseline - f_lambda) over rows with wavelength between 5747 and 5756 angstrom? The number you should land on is -0.63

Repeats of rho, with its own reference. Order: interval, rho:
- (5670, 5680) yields -0.64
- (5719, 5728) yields -0.80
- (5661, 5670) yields -0.56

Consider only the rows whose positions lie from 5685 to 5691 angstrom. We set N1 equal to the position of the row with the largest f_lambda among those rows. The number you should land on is 5685.45 angstrom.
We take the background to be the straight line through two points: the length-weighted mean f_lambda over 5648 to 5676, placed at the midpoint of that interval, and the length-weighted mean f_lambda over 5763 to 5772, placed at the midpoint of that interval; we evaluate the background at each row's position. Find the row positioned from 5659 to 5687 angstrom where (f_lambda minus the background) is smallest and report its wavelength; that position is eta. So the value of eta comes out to 5669.76 angstrom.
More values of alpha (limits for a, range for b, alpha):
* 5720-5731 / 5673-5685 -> 0.4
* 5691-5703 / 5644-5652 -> 4.7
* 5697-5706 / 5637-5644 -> 2.8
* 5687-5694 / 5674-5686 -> 1.2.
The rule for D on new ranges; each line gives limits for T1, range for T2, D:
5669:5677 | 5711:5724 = -6.16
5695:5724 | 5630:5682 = -5.94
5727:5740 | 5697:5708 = -7.01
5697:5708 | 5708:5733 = -5.84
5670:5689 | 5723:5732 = -6.45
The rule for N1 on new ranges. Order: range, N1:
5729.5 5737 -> 5735.41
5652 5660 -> 5658.02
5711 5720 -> 5713.01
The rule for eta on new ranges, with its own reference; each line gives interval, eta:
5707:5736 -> 5722.22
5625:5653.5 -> 5628.14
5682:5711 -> 5706.43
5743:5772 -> 5745.99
